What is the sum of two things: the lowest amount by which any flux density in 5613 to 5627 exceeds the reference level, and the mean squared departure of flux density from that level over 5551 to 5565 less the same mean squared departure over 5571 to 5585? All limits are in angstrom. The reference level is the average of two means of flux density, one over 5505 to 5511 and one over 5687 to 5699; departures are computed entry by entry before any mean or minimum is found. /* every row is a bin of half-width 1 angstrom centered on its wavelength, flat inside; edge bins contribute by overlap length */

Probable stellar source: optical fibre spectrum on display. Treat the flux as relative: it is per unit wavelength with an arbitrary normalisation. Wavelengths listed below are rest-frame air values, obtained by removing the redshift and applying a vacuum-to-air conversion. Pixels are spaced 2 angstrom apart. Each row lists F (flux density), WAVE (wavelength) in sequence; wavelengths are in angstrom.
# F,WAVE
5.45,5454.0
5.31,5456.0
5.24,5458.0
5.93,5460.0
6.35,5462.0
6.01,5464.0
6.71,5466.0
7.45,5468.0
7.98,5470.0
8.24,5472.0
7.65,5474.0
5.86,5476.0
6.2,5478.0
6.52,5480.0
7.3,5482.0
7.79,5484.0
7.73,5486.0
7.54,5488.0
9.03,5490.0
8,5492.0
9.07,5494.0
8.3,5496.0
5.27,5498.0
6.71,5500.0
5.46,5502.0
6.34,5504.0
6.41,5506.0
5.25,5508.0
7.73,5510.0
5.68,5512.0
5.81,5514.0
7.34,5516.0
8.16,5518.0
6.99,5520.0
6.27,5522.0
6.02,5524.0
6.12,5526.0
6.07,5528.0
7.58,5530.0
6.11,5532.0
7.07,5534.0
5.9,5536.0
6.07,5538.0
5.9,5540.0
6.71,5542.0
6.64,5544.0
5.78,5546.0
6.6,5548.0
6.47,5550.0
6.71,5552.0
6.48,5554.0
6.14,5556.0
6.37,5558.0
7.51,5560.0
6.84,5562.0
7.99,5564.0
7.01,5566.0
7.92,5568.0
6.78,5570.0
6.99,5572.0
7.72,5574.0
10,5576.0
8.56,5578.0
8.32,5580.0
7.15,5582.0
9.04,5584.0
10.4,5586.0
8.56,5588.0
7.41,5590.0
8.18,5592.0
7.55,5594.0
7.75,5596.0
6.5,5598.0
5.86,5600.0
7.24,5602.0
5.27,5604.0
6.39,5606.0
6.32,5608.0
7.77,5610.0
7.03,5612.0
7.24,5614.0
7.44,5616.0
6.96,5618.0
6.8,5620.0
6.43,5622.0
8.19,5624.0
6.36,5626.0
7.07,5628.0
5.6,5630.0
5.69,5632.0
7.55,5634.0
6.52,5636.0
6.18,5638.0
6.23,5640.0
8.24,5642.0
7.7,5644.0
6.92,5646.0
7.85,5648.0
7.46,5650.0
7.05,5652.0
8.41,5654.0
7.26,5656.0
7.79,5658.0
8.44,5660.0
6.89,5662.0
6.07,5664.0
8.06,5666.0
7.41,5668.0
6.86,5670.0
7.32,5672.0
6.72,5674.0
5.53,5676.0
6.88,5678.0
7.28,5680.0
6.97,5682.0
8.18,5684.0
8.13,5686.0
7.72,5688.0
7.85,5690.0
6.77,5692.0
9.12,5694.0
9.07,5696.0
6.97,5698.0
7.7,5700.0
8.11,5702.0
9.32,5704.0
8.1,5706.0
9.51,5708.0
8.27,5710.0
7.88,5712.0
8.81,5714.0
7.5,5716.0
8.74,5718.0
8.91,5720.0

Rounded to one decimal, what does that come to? -2.5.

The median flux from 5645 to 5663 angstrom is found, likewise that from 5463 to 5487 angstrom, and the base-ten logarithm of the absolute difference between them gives -1.07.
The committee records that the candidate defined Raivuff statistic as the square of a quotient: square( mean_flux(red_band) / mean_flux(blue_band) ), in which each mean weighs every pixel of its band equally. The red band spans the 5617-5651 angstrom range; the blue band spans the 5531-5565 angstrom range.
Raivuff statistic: 1.1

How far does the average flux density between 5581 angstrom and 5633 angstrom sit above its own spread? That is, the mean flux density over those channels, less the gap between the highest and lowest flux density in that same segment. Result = 2.0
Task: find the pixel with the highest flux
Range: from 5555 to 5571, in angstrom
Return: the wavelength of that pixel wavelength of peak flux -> 5564.0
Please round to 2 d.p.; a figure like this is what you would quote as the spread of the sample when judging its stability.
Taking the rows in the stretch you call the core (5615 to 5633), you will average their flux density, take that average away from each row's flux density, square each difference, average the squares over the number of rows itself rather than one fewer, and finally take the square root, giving 0.77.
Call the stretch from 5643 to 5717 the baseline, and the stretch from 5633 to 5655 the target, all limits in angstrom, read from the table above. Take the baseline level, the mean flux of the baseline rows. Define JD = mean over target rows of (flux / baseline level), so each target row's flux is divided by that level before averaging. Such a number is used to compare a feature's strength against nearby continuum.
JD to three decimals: 0.949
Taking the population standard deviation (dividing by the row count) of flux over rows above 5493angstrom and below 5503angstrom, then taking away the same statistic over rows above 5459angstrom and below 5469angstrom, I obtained 1.0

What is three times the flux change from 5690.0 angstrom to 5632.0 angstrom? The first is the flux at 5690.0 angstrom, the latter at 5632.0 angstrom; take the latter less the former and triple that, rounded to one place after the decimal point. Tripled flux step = -6.5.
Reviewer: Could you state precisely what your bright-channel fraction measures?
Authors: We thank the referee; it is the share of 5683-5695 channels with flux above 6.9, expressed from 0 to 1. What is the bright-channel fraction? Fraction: 0.8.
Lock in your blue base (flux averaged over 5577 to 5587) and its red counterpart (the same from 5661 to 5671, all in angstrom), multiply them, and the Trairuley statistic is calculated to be 61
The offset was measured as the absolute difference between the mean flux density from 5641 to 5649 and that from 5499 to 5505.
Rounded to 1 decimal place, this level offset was 1.5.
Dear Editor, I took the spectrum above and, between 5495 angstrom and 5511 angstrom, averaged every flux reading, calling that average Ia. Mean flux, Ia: 6.43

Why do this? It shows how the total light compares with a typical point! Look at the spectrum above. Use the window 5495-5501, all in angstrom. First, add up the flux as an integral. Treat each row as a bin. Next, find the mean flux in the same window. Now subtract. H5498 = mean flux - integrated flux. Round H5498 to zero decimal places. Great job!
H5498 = -34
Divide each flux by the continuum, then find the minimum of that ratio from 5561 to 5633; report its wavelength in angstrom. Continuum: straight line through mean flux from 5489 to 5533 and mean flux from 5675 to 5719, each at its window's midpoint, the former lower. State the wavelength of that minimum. 5604.0 angstrom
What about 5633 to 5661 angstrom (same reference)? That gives 5638.0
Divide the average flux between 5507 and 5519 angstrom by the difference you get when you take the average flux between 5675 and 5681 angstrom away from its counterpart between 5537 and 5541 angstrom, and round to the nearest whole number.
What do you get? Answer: -12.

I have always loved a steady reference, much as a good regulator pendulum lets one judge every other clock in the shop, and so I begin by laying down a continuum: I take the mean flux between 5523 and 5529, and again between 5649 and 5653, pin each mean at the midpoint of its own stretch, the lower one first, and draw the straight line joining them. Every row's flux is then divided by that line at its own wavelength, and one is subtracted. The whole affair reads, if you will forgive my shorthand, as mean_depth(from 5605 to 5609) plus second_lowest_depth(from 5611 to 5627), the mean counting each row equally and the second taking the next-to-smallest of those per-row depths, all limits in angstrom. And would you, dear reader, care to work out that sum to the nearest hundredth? -0.15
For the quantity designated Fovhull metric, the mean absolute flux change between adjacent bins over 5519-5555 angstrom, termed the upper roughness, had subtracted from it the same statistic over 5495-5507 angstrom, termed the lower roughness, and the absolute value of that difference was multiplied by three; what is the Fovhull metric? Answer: 2.3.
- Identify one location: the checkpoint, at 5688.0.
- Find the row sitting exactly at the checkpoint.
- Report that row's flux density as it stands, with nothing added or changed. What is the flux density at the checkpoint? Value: 7.72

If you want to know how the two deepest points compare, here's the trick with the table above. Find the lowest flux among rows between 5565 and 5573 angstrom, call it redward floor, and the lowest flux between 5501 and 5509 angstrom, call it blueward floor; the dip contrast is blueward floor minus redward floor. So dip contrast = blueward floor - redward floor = -1.53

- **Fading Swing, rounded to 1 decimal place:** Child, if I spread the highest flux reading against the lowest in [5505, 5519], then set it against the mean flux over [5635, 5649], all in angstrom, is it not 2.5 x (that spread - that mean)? -10.5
